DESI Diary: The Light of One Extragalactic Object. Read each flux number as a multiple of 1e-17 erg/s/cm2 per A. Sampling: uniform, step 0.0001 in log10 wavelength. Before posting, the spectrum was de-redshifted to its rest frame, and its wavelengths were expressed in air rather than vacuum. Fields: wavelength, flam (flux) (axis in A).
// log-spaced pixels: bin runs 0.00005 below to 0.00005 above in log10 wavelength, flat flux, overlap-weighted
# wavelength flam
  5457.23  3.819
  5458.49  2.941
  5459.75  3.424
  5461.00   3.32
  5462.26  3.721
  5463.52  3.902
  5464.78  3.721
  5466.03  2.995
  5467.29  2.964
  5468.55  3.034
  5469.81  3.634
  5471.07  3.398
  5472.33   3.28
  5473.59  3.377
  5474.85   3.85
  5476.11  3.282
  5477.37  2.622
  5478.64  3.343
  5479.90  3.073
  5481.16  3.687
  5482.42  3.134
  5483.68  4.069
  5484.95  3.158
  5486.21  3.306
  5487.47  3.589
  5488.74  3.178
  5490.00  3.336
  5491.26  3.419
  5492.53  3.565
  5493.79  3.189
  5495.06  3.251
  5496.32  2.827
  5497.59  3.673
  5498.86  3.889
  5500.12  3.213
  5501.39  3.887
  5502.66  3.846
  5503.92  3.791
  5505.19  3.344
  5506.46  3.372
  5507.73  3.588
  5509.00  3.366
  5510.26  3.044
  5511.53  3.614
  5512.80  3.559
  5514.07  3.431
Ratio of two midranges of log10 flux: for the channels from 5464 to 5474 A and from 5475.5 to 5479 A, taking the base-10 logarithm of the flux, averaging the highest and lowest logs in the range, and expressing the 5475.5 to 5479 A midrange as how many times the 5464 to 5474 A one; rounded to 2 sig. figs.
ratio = 0.90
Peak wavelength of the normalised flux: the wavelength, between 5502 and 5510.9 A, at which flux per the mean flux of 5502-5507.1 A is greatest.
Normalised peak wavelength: 5502.66 A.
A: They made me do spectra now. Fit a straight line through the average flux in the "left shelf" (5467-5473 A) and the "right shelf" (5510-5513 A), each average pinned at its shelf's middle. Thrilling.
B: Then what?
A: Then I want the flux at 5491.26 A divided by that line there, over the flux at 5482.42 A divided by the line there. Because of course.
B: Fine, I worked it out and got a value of 1.08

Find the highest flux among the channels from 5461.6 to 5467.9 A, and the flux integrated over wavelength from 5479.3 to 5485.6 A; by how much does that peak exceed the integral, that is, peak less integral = -18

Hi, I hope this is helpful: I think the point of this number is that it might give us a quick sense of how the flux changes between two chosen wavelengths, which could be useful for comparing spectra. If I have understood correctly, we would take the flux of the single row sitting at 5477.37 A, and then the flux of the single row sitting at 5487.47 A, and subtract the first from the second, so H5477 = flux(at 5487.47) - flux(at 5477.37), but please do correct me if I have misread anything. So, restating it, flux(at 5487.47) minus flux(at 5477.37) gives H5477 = 1.0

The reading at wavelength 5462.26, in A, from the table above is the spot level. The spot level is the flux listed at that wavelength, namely 3.721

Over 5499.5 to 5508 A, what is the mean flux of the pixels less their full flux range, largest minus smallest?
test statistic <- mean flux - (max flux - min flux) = 2.9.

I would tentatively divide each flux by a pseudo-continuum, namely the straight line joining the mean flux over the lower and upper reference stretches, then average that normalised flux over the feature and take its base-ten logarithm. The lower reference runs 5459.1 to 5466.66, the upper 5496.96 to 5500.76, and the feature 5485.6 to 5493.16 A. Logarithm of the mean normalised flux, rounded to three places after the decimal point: -0.021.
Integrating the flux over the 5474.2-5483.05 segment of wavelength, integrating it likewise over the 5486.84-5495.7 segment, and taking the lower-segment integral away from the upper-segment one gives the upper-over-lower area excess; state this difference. 0.7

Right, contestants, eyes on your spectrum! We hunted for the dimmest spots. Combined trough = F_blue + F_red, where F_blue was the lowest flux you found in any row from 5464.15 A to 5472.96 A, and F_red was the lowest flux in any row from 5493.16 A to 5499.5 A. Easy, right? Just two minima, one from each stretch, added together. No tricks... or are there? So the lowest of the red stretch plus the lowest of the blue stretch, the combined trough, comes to 5.8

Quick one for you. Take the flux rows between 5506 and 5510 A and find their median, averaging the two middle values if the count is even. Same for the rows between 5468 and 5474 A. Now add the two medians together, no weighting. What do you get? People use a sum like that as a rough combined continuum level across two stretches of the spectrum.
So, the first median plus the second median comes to 6.75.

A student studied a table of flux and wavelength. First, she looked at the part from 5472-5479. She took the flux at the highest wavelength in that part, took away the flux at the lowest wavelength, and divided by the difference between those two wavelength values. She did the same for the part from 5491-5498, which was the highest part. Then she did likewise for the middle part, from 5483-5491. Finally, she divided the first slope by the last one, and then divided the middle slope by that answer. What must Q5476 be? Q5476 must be -0.47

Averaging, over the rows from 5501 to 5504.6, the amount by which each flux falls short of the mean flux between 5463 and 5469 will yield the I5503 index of -0.5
